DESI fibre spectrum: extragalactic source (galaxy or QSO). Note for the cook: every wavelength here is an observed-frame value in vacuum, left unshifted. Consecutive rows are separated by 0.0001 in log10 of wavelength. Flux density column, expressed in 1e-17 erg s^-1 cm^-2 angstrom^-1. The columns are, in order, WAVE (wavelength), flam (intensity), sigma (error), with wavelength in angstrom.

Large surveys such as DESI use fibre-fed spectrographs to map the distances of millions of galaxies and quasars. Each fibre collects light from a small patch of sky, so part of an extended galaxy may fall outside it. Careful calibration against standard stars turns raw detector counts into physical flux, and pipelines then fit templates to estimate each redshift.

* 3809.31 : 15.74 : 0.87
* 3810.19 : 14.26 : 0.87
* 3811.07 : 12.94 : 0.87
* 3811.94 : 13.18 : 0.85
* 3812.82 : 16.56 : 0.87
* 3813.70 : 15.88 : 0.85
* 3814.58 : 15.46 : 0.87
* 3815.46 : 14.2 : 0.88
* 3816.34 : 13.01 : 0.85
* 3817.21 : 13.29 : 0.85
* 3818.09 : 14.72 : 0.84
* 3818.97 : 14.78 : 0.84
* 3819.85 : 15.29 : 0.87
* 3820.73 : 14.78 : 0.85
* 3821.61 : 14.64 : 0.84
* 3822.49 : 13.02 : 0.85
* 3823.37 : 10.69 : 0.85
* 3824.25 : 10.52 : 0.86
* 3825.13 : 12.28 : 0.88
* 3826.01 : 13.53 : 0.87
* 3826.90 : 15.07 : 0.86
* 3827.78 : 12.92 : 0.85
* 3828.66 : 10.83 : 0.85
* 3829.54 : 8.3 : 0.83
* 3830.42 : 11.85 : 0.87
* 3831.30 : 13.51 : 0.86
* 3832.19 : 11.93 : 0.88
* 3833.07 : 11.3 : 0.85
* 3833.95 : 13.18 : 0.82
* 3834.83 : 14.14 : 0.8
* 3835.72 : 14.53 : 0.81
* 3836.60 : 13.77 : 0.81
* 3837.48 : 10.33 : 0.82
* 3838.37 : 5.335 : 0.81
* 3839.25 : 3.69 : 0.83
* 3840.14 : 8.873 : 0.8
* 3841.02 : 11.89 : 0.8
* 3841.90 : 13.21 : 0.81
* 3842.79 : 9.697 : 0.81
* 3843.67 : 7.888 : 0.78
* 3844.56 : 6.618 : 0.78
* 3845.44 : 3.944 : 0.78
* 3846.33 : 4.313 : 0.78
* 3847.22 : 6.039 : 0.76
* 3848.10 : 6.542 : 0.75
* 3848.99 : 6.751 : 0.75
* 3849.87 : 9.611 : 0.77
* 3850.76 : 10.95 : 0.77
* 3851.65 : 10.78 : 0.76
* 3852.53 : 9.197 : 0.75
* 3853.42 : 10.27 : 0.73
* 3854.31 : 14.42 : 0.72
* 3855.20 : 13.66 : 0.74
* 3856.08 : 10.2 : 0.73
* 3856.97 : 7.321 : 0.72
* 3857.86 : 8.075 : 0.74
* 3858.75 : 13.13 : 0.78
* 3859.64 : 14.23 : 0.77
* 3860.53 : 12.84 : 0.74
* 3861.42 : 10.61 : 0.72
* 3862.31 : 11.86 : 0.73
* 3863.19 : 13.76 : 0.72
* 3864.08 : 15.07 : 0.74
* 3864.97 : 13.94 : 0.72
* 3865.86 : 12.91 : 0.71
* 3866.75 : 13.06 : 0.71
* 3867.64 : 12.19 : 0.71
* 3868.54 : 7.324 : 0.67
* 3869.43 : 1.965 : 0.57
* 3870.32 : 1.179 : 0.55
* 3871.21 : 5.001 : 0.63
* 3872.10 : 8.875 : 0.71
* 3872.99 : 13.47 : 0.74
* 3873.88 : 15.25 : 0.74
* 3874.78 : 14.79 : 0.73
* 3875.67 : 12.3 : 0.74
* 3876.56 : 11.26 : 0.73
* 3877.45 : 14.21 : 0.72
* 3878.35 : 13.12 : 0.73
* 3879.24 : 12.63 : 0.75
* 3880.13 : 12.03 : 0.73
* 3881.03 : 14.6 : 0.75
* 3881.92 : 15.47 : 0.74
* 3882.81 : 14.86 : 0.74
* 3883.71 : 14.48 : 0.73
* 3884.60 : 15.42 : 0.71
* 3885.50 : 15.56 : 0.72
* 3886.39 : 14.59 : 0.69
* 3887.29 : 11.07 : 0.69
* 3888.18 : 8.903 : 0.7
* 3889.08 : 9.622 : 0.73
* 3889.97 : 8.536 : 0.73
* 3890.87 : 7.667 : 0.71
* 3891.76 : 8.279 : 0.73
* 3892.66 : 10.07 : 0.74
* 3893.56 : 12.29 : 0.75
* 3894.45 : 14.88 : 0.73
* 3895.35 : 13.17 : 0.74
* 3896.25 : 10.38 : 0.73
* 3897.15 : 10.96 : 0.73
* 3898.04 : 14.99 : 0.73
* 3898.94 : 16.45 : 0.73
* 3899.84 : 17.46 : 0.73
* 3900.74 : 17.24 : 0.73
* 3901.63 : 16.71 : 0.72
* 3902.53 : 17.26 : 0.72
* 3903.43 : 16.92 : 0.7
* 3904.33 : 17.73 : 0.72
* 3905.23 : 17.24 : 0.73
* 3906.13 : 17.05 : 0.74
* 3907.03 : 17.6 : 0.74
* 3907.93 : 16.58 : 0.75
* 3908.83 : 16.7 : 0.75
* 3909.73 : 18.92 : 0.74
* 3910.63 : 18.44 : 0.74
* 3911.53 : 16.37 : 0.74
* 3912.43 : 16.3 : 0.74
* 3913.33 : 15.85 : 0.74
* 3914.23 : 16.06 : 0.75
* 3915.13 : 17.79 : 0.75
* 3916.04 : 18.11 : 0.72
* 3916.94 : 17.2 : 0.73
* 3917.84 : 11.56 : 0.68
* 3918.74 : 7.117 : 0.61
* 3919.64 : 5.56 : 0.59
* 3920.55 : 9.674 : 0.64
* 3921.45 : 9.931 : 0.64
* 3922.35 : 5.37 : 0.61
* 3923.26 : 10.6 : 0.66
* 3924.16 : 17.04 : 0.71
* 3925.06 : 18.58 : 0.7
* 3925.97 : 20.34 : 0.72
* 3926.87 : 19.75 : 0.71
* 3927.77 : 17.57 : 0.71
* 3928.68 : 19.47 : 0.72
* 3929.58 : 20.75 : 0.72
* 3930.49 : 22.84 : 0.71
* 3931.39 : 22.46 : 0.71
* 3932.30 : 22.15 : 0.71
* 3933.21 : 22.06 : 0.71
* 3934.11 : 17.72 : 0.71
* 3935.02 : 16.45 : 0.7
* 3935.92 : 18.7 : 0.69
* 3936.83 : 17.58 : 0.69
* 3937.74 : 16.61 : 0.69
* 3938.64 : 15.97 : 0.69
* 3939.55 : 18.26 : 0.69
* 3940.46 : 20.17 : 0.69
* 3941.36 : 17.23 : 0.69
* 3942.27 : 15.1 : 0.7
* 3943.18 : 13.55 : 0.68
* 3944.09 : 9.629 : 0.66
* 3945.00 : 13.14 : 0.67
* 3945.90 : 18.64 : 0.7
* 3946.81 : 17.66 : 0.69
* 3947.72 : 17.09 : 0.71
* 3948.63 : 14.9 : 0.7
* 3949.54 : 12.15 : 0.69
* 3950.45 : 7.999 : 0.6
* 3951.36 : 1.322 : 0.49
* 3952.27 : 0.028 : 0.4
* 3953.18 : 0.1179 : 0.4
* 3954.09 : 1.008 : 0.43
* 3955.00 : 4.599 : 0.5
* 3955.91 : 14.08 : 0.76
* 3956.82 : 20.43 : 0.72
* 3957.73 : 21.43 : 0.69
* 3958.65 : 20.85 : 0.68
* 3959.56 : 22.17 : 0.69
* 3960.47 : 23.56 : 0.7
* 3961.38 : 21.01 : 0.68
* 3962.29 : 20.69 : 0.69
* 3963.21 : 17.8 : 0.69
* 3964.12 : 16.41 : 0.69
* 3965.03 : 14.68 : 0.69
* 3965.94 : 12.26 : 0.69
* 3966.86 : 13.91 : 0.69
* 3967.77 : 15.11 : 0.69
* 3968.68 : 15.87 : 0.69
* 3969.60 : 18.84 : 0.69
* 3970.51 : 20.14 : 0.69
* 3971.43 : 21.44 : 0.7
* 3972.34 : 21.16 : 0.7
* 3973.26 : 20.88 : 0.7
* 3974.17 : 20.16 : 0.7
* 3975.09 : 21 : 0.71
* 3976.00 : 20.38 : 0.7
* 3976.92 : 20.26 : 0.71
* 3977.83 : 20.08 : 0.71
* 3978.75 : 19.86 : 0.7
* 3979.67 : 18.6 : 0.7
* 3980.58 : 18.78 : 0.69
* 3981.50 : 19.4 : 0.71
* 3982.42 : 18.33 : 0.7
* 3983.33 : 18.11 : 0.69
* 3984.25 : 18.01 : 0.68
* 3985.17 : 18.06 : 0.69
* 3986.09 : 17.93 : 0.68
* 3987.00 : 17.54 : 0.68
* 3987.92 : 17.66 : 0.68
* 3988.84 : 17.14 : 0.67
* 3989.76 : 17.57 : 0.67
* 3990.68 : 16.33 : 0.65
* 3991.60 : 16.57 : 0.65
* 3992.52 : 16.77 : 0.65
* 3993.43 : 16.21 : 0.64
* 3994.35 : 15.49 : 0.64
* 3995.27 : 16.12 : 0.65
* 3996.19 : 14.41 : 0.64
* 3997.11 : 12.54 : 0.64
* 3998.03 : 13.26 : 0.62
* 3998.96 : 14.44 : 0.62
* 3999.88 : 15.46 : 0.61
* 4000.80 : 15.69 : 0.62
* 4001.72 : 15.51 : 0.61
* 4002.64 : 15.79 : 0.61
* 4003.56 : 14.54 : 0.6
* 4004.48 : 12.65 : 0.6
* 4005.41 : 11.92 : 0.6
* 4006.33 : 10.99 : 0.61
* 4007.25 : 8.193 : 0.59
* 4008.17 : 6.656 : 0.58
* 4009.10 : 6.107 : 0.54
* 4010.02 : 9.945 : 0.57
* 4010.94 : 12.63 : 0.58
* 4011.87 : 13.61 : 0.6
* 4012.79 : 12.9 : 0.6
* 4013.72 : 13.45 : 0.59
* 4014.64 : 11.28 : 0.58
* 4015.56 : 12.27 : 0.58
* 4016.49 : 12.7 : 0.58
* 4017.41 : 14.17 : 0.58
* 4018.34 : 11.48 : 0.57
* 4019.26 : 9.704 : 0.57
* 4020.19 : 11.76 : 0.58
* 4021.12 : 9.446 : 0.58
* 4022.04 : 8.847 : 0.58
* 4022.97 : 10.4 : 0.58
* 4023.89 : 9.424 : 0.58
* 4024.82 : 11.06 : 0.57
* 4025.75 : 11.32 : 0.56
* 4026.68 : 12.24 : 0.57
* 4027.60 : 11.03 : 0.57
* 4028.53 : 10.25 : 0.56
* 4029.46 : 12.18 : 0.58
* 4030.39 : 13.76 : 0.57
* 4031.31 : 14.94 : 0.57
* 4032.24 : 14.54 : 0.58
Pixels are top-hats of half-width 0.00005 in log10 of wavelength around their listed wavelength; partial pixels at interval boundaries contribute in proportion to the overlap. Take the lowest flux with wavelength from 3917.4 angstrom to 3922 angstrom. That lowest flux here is 5.56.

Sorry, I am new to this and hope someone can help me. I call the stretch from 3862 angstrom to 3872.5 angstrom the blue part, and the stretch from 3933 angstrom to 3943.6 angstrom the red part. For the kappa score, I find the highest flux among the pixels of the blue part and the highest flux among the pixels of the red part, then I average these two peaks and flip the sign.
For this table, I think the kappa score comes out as -18.6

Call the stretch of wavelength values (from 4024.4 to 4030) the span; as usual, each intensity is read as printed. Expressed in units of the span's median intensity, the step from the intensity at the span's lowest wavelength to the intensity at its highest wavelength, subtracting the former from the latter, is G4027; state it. 0.1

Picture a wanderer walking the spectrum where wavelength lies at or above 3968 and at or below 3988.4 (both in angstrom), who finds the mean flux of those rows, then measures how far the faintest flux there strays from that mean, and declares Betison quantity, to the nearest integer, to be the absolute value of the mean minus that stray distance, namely 16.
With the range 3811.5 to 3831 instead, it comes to 8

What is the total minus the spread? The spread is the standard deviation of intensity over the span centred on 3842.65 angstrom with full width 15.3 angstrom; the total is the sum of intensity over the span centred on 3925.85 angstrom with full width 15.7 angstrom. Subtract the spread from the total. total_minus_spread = 268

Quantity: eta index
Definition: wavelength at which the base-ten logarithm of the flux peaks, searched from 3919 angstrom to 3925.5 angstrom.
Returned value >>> 3925.06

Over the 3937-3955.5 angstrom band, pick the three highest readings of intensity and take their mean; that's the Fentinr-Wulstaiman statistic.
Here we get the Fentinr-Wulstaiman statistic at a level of 19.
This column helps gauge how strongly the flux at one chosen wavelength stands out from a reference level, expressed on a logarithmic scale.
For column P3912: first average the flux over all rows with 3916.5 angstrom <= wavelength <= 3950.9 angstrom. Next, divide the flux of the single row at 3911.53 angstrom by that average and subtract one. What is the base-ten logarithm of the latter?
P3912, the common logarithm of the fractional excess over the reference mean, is -1.41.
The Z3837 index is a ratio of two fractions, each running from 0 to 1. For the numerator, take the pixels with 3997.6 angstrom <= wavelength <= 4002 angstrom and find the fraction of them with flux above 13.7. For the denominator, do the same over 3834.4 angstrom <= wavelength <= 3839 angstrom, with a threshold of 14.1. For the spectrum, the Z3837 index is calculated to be 2.0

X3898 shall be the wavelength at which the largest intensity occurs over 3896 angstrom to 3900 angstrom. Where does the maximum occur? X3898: 3899.84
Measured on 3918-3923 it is 3921.45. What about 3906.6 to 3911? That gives 3909.73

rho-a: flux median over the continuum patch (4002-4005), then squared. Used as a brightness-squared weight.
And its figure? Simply 211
